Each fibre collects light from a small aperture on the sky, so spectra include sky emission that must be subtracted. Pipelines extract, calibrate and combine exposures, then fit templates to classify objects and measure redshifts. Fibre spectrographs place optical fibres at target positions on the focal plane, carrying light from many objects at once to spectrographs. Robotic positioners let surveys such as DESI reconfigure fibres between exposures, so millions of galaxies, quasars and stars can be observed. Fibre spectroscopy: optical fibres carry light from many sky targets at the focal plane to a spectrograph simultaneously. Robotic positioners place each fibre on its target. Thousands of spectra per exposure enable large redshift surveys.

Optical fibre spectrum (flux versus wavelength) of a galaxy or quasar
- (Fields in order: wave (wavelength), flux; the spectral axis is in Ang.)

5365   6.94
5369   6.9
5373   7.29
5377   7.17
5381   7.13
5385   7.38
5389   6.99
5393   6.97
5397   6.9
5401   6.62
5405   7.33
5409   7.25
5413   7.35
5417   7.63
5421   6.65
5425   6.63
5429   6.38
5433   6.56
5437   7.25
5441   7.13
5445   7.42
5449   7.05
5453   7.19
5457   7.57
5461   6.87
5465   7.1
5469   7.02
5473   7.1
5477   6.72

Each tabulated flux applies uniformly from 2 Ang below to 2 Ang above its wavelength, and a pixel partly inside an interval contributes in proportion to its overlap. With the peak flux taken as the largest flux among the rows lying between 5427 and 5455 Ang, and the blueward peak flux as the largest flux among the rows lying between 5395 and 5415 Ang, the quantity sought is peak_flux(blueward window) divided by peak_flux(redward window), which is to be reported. 0.99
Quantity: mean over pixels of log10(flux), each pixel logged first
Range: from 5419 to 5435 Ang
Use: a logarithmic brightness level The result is 0.817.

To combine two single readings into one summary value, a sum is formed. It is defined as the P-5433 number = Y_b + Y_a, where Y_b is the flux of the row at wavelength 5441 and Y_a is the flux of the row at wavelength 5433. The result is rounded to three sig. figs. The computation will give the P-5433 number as 13.7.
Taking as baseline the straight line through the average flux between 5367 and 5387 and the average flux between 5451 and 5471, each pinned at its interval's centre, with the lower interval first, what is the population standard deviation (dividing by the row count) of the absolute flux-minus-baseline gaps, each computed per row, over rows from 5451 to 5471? 0.15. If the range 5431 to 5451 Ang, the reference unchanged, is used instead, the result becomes 0.21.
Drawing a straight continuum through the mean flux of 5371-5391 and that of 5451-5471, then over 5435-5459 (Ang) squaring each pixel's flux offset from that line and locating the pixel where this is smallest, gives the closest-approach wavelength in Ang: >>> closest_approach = 5441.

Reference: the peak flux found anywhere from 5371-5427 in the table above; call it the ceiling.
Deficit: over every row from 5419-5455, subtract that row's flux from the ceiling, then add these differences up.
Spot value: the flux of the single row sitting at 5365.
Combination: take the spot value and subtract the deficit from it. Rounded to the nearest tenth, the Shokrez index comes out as 0.5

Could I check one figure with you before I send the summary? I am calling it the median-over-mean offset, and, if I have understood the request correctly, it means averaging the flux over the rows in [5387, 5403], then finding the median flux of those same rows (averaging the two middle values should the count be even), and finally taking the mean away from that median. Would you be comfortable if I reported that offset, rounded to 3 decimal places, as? 0.065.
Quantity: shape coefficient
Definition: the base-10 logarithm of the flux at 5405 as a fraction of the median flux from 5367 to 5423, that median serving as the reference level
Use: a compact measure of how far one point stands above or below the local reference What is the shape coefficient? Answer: 0.011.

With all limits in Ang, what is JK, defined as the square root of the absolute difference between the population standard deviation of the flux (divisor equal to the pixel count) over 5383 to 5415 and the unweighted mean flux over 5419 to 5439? 2.54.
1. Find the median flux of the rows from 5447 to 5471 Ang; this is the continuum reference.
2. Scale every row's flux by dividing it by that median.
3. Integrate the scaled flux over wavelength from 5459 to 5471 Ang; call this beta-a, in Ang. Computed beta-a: 11.9 Ang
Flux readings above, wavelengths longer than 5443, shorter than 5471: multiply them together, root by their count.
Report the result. 7.17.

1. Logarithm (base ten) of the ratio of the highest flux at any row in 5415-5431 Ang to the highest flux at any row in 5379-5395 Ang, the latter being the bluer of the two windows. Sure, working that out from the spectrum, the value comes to 0.014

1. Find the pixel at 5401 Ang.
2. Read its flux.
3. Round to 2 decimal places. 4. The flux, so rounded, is 6.62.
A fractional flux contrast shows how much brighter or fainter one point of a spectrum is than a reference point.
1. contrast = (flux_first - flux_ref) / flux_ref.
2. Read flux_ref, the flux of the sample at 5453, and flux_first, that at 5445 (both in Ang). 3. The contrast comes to 0.032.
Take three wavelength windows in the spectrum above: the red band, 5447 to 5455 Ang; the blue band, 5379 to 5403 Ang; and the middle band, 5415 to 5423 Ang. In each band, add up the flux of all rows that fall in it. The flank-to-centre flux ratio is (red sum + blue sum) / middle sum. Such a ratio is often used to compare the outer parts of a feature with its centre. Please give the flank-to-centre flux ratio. 3.9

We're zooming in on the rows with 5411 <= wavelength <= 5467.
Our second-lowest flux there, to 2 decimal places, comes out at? 6.56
